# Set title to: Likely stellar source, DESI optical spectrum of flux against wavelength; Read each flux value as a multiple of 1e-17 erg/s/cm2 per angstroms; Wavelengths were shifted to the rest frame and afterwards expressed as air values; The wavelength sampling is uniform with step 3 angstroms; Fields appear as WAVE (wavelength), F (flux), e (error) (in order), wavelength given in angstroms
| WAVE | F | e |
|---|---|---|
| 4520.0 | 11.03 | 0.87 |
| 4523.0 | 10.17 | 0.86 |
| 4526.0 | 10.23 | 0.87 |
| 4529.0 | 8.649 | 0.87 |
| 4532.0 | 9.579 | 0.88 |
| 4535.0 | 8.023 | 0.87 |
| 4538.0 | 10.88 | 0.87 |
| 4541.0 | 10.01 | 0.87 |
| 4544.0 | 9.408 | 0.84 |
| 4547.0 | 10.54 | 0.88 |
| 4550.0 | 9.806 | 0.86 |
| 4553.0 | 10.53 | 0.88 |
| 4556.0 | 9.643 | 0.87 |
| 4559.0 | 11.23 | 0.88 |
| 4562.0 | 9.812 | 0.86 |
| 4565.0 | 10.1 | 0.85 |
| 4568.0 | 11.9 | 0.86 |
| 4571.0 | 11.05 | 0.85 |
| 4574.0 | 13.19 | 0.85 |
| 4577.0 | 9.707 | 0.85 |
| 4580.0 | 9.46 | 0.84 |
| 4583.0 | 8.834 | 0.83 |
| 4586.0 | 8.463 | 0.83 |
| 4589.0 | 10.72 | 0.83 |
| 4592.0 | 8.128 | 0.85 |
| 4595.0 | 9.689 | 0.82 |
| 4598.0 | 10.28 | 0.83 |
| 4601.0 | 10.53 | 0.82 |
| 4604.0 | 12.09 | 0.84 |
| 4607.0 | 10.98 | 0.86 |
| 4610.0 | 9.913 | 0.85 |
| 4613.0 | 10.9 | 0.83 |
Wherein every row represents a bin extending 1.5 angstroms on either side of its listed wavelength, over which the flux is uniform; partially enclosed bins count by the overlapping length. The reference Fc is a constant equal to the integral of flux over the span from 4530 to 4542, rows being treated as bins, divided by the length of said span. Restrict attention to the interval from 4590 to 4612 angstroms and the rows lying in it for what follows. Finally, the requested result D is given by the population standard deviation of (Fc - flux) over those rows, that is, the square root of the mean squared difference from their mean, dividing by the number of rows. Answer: 1.13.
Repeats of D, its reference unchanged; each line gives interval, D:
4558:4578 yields 1.17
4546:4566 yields 0.52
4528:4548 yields 0.93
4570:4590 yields 1.49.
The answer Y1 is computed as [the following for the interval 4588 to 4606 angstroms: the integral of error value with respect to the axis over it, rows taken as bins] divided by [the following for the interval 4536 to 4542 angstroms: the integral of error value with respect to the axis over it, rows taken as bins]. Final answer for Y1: 2.9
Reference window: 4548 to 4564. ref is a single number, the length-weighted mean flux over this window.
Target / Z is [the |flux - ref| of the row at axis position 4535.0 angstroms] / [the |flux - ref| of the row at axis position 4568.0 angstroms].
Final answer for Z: 1.3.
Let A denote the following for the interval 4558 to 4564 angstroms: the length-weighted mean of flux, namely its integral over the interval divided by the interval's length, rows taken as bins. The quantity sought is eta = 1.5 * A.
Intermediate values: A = 10.4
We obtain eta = 15.6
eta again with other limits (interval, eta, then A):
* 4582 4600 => 14.1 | 9.4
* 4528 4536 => 13.2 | 8.8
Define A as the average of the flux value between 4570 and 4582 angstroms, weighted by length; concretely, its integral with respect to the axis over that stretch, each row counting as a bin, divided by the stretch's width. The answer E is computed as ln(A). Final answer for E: 2.38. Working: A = 10.8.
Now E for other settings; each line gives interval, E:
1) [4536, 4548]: 2.31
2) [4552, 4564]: 2.33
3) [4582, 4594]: 2.21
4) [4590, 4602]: 2.27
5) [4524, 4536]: 2.22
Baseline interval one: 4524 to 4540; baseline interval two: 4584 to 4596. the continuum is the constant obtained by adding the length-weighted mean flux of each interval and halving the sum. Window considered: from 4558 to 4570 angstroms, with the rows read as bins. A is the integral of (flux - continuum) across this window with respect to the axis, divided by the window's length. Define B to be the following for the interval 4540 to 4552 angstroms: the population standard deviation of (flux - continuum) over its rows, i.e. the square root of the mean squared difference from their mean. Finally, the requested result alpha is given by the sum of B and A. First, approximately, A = 1.4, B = 0.41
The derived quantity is 1.8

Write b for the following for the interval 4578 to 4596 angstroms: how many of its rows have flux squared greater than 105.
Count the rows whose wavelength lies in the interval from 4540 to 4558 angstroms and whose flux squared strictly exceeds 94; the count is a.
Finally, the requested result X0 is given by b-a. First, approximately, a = 4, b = 1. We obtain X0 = -3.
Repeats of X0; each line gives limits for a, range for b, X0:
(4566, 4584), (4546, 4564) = -1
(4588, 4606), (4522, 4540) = -3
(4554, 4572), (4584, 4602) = -2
